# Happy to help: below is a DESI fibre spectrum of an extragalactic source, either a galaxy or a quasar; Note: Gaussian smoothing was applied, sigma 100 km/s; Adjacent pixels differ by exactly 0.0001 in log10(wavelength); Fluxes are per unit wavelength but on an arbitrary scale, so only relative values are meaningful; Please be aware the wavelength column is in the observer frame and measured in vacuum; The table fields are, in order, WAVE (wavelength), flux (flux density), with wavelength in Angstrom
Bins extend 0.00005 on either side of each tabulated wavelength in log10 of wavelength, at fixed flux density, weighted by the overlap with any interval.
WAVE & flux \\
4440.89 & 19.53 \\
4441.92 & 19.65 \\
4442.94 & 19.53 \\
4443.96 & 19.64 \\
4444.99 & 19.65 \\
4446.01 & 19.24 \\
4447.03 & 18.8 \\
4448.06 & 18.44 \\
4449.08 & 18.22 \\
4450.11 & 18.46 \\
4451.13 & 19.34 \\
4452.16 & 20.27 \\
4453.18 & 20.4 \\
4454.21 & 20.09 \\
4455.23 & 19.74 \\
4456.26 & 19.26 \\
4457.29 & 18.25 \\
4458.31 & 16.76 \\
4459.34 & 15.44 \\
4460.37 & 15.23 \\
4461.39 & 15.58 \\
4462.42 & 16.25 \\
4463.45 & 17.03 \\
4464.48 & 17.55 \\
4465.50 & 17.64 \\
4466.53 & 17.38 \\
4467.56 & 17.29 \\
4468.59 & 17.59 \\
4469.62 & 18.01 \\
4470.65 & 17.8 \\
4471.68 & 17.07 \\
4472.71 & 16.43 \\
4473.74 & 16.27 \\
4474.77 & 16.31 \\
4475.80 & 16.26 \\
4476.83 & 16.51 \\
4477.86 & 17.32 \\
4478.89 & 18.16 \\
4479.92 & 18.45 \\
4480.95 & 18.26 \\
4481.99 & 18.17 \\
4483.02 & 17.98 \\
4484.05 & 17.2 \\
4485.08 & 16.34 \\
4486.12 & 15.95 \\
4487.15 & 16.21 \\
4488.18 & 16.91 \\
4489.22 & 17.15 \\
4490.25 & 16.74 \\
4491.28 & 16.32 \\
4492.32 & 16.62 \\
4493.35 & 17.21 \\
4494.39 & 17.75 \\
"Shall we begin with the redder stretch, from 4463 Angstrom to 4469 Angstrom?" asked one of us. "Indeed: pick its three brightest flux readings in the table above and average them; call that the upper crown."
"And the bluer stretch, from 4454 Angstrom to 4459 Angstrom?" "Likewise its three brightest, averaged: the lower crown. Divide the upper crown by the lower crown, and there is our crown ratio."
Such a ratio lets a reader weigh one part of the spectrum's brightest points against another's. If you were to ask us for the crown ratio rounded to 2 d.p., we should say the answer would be 0.89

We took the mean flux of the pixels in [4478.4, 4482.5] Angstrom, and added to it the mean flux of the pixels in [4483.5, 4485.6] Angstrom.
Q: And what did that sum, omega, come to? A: 35.0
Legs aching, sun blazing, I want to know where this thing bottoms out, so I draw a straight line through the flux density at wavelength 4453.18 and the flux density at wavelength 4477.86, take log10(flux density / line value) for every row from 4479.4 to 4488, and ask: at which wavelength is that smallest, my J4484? 4486.12 Angstrom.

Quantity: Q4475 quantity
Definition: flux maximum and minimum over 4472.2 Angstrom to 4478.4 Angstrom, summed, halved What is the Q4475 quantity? 16.8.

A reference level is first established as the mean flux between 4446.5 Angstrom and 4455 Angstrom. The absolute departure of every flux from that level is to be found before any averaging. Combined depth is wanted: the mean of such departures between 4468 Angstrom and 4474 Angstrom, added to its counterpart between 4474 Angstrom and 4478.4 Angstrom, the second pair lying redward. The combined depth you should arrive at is 4.7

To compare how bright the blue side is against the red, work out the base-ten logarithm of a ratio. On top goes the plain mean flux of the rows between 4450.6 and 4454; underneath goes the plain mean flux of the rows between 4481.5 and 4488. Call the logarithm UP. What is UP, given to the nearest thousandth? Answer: 0.071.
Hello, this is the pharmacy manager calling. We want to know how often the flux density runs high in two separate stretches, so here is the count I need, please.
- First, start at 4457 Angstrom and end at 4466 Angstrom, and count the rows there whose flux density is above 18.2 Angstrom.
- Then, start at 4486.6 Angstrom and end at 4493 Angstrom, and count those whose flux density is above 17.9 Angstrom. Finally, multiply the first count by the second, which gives 0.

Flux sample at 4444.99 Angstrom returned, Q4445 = 19.65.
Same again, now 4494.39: 17.75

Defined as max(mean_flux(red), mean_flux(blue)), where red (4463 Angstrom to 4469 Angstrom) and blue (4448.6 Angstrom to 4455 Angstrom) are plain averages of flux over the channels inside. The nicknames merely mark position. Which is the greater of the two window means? 19.5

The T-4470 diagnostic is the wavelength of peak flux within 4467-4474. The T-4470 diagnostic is 4469.62 Angstrom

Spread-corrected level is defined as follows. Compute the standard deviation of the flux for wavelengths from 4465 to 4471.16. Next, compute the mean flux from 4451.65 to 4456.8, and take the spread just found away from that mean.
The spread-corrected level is 19.7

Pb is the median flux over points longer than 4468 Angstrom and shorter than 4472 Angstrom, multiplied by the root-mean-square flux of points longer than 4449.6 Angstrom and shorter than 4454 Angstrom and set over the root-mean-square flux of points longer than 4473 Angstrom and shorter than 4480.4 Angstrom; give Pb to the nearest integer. 20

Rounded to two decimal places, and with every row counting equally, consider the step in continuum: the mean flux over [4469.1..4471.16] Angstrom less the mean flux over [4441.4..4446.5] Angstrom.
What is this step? -1.64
